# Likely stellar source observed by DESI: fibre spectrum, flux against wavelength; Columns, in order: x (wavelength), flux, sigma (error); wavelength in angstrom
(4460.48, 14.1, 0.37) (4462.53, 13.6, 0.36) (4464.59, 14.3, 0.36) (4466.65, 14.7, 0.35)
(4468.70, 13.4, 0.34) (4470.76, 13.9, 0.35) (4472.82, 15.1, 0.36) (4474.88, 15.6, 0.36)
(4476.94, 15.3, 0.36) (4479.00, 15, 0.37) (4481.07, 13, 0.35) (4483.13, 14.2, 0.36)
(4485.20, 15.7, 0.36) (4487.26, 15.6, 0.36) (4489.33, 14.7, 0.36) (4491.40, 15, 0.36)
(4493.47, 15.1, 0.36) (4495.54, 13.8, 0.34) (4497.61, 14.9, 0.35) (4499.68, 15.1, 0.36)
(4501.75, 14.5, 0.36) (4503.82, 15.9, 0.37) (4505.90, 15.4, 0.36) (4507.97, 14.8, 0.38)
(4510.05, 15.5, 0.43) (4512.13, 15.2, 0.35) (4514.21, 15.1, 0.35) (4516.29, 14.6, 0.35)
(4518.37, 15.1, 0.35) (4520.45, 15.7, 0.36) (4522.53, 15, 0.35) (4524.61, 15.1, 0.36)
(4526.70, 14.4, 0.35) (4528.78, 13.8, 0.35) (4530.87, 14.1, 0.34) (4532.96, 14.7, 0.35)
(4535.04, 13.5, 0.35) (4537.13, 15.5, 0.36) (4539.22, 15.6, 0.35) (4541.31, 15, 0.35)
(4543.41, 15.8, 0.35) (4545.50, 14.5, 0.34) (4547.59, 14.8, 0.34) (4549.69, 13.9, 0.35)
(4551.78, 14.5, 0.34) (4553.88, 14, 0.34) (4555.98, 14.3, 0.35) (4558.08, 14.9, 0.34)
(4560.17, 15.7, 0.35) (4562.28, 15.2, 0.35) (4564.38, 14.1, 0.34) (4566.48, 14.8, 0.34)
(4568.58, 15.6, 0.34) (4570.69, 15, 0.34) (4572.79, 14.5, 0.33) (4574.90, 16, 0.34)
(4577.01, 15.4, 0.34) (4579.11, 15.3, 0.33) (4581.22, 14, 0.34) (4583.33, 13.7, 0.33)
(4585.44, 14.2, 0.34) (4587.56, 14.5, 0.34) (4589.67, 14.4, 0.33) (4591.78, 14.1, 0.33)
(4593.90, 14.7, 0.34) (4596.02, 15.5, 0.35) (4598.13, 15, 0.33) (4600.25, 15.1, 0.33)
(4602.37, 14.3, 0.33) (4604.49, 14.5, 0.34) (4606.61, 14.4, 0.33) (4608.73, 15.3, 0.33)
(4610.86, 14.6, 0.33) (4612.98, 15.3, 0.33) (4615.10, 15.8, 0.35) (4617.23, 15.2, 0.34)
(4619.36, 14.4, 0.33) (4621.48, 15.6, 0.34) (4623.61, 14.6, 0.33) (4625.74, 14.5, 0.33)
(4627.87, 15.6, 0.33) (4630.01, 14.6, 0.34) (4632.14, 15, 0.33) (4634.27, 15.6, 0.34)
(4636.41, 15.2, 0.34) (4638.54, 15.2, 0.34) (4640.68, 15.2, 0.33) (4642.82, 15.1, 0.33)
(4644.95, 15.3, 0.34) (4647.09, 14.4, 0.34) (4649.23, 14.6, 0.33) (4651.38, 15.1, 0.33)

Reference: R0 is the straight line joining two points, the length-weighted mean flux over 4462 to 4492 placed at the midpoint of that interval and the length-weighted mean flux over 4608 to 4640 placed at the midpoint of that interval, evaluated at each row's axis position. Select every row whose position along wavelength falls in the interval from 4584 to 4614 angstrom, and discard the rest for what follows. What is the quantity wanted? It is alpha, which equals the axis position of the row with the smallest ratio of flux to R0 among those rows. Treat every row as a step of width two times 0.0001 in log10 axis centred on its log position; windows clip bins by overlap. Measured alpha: 4591.78 angstrom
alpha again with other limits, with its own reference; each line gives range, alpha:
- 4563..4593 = 4583.33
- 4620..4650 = 4647.09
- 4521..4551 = 4535.04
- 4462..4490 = 4481.07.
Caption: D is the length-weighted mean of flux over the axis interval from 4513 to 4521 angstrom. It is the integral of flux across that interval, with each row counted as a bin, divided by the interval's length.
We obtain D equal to 15.1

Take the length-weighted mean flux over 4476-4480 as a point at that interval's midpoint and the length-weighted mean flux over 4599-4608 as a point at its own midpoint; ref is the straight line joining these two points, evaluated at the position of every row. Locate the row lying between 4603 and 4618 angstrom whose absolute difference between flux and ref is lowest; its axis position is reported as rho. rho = 4610.86 angstrom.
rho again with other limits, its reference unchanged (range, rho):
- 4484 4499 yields 4493.47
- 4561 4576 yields 4566.48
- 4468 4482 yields 4472.82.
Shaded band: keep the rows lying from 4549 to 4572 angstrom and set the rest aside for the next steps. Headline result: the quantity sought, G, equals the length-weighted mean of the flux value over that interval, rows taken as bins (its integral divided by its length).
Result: 14.7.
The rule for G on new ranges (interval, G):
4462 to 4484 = 14.4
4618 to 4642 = 15.0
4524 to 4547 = 14.7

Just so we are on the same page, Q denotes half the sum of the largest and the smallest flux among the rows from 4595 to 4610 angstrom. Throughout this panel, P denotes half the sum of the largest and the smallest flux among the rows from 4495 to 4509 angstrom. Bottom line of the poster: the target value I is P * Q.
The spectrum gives 221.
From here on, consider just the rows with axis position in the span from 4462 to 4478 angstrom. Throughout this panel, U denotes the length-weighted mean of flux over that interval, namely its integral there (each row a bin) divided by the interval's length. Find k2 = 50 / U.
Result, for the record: 3.44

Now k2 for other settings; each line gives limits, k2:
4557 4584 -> 3.34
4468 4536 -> 3.38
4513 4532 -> 3.39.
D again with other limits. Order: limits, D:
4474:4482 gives 14.7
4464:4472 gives 14.1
